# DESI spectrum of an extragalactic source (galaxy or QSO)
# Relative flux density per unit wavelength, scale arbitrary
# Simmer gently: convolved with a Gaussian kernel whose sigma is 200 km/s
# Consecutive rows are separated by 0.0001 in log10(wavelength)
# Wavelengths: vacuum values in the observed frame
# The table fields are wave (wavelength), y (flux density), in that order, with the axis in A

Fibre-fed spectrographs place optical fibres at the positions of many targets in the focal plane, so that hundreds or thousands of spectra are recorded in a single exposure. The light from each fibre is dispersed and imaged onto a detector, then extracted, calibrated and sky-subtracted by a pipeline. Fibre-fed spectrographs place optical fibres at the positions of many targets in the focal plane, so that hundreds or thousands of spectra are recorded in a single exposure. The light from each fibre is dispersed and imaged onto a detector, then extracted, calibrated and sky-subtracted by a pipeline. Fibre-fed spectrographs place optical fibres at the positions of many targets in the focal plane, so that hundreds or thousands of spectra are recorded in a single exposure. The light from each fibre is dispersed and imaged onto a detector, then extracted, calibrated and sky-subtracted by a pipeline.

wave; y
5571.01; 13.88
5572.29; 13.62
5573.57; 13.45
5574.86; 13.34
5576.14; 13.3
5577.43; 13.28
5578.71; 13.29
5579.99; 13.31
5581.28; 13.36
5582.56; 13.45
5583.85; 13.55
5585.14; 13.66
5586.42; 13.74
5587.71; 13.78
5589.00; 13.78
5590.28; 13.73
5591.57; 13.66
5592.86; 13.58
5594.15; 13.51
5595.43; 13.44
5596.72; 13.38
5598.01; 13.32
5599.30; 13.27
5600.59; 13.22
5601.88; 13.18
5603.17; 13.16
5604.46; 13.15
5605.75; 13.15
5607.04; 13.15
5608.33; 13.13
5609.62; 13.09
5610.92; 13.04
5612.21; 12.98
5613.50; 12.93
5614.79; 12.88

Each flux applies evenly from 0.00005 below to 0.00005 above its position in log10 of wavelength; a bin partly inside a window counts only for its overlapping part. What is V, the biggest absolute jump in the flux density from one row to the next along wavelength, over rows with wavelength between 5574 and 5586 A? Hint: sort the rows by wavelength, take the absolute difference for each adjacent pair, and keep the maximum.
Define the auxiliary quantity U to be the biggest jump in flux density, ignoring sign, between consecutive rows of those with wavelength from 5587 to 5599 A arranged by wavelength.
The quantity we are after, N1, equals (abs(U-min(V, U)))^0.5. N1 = 0.00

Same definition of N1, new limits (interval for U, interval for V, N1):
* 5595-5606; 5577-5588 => 0.00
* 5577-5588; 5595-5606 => 0.22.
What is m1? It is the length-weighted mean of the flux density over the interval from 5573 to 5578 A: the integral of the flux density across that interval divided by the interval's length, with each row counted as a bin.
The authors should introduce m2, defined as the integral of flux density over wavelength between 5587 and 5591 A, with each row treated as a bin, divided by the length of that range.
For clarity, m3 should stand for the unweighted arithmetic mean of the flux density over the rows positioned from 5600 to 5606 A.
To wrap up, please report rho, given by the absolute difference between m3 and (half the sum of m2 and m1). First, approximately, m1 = 13.3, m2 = 13.8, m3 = 13.2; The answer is 0.36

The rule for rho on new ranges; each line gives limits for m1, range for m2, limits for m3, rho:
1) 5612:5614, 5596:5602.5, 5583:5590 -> 0.58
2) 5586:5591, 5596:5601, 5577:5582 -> 0.21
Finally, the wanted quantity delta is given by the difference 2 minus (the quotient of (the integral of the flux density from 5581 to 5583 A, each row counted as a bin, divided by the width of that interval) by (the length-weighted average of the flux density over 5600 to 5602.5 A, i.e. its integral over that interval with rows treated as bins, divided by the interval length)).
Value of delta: 0.98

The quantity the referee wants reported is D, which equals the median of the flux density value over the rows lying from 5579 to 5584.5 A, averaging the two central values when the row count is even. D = 13.4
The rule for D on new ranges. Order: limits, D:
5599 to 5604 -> 13.2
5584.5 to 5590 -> 13.8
